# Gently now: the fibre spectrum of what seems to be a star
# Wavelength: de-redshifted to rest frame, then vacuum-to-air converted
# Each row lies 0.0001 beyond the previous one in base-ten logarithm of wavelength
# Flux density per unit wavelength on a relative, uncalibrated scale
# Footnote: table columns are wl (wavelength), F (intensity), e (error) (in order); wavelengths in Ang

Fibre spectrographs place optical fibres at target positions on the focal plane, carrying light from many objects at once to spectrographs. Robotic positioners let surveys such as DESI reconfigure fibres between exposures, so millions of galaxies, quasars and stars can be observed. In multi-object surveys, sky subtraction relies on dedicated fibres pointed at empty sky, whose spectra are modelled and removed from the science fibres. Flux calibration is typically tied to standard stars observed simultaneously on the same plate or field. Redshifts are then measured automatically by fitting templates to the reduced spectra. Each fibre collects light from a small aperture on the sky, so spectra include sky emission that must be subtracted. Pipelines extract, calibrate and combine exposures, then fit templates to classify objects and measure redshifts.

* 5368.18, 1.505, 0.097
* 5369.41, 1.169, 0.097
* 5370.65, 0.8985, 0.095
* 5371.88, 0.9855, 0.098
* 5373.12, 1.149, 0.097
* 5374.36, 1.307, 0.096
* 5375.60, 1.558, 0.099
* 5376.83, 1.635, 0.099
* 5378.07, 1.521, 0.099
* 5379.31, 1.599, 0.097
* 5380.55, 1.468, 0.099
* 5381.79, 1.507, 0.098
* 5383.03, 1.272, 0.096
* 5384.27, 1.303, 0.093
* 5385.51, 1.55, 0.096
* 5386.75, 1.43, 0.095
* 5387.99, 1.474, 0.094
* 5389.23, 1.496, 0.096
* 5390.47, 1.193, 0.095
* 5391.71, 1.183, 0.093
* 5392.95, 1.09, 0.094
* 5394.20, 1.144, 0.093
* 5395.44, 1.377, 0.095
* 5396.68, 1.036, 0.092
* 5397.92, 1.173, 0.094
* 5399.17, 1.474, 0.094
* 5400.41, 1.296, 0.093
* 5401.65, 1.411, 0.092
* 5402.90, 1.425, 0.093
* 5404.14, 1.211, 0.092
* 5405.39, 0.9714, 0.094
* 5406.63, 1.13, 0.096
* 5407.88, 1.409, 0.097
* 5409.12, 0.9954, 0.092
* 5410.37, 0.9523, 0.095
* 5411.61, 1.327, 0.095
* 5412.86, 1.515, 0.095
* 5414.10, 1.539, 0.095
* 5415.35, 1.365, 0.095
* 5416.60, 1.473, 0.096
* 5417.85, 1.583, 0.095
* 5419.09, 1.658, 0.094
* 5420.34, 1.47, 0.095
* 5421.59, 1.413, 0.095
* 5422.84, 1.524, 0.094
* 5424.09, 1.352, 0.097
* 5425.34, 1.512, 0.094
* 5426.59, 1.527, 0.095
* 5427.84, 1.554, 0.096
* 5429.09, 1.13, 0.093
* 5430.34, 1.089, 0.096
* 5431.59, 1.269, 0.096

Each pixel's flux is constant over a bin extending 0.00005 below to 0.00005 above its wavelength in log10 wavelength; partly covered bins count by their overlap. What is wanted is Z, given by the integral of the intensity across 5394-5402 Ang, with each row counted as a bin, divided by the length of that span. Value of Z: 1.28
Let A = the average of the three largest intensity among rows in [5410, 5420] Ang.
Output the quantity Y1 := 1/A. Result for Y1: 0.628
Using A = 1.59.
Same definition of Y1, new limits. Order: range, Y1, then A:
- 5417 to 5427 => 0.629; 1.59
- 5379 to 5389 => 0.644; 1.55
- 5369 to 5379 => 0.636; 1.57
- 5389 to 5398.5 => 0.738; 1.36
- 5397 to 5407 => 0.696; 1.44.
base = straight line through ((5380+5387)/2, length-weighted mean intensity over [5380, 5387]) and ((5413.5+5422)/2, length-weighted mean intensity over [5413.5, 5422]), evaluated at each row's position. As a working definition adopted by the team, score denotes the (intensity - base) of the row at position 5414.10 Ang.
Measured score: 0.05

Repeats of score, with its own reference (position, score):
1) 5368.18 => 0.12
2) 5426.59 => 0.00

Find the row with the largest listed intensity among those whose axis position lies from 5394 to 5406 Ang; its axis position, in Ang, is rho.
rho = 5399.17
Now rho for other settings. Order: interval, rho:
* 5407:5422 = 5419.09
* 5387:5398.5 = 5389.23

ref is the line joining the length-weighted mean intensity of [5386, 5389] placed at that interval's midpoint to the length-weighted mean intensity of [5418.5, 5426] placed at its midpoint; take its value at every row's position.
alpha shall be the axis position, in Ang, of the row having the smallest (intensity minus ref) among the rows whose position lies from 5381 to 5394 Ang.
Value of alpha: 5392.95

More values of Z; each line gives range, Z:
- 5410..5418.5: 1.41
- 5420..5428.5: 1.48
